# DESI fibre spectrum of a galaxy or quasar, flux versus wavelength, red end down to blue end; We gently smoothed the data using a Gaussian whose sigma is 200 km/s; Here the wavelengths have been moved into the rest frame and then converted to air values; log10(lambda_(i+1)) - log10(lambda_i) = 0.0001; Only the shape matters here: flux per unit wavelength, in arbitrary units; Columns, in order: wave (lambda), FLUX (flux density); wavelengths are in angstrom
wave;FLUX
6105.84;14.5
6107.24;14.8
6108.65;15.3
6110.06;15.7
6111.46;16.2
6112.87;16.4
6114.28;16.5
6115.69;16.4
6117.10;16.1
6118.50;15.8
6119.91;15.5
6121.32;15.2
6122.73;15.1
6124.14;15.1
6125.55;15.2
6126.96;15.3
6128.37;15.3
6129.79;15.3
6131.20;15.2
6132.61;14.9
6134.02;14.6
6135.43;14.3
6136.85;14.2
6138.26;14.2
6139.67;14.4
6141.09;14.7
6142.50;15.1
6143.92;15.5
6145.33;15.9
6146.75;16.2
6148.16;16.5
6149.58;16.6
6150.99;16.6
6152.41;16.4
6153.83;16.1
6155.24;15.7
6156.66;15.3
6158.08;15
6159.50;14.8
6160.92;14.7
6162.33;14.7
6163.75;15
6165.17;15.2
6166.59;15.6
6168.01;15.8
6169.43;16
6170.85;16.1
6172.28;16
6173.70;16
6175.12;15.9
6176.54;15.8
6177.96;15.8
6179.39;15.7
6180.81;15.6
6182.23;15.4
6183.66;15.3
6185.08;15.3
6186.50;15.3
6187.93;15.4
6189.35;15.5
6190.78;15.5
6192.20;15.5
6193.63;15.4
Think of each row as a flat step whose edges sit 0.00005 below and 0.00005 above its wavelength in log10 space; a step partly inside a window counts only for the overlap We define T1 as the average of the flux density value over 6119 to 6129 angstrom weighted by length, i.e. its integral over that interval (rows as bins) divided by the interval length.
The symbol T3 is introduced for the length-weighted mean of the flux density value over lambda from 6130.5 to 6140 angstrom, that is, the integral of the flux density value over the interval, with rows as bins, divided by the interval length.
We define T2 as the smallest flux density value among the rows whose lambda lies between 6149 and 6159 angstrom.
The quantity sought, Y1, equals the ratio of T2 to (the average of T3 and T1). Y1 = 1.01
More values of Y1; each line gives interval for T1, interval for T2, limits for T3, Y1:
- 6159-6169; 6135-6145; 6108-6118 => 0.91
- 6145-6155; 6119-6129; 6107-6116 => 0.94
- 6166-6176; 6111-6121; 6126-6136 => 1.00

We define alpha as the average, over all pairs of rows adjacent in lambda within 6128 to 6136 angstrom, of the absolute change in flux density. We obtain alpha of 0.200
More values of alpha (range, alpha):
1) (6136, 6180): 0.203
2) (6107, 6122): 0.300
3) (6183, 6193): 0.033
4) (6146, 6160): 0.244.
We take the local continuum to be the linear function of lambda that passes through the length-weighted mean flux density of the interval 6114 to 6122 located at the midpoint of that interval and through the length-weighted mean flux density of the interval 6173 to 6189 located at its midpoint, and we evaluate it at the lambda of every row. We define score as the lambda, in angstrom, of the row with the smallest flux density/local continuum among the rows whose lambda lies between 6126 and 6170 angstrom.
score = 6136.85 angstrom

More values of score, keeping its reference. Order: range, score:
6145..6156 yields 6155.24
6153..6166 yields 6160.92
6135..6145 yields 6136.85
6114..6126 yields 6122.73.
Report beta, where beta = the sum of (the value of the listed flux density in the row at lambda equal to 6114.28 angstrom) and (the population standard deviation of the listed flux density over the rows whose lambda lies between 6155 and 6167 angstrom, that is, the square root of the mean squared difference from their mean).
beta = 16.8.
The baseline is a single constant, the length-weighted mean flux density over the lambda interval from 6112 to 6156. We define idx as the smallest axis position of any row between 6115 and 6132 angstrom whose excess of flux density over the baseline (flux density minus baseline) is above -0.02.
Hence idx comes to 6115.69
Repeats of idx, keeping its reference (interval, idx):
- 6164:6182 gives 6166.59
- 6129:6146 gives 6143.92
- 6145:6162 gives 6145.33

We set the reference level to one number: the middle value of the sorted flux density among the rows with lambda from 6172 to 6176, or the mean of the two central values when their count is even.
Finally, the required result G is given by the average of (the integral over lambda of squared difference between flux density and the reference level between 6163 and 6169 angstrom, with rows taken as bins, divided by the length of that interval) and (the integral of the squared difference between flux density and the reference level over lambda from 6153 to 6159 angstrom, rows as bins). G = 1.5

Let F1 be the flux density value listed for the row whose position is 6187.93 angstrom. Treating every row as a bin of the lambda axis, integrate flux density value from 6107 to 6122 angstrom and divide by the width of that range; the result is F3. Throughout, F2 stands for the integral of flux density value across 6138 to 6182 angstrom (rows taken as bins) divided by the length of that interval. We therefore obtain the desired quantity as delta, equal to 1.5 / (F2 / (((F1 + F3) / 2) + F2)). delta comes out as 3.003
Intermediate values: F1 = 15.4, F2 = 15.6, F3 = 15.8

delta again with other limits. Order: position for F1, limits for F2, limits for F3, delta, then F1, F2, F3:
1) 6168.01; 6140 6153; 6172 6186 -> 2.985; 15.8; 15.9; 15.7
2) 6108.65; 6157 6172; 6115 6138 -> 2.995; 15.3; 15.3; 15.2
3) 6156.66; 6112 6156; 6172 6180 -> 3.008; 15.3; 15.5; 15.9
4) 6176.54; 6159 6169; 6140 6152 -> 3.066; 15.8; 15.2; 15.8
